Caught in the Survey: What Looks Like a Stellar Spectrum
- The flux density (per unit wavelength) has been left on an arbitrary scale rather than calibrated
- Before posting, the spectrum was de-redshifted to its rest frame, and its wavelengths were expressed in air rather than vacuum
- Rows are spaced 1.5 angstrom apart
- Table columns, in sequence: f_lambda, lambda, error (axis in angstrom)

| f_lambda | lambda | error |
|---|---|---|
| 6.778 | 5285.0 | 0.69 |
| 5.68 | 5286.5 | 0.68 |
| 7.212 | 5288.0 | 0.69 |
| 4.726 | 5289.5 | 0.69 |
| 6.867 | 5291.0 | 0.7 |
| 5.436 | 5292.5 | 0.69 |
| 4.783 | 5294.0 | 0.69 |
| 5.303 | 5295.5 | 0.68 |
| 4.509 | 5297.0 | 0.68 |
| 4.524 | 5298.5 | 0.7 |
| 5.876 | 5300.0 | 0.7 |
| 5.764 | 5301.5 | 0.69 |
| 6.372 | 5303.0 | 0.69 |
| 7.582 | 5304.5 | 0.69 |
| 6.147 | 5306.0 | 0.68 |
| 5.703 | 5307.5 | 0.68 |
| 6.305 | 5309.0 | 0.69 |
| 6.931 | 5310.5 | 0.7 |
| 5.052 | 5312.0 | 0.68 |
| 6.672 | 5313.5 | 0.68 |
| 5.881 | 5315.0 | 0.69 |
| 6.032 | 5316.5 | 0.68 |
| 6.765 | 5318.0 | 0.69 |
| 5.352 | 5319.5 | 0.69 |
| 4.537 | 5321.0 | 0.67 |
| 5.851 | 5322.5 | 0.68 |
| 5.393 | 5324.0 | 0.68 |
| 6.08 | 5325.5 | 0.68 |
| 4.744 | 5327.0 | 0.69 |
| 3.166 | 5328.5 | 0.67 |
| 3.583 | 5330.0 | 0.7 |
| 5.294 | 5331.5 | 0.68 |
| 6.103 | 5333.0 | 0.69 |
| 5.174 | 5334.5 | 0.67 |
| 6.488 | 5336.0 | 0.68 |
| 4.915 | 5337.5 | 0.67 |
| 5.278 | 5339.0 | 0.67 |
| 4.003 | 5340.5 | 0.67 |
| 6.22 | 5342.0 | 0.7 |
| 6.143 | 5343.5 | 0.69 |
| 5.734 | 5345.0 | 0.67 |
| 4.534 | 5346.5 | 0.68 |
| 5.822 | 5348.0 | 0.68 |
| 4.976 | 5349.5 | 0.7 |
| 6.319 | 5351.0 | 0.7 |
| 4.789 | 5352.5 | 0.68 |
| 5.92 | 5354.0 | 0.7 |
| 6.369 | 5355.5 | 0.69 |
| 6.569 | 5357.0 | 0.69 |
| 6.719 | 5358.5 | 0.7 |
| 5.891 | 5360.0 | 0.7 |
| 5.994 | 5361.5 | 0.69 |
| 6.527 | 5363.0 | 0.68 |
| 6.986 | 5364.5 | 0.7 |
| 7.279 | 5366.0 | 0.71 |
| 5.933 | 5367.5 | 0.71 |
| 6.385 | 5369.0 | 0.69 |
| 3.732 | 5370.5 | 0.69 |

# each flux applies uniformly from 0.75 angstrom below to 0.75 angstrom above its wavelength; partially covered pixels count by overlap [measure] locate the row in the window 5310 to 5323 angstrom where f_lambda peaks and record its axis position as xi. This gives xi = 5310.5 angstrom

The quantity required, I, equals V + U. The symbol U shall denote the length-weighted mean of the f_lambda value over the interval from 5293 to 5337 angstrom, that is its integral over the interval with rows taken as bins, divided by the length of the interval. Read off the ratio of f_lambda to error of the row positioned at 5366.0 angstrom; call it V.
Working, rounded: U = 5.58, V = 10.3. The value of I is 15.8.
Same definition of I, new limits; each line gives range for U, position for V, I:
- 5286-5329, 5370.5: 11.1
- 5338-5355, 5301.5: 13.8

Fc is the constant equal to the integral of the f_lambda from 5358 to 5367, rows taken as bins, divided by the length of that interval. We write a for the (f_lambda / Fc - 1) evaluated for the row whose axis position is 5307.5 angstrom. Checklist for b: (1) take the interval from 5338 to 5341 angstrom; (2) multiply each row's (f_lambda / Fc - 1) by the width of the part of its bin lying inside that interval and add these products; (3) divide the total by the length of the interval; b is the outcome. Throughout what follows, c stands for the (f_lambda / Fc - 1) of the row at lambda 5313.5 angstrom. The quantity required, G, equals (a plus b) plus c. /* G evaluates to -0.39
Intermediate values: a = -0.13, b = -0.28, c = 0.02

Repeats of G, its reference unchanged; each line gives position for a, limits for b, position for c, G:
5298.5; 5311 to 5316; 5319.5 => -0.58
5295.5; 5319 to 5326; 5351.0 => -0.40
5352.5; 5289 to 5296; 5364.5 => -0.37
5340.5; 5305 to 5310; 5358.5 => -0.42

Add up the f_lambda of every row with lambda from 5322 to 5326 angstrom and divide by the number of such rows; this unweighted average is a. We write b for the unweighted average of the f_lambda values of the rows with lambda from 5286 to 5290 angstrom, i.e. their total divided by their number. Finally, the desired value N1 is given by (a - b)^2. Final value 0.01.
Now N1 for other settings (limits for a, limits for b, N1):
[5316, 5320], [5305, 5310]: 0.00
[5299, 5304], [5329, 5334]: 1.02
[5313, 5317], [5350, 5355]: 0.27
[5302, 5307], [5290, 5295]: 1.01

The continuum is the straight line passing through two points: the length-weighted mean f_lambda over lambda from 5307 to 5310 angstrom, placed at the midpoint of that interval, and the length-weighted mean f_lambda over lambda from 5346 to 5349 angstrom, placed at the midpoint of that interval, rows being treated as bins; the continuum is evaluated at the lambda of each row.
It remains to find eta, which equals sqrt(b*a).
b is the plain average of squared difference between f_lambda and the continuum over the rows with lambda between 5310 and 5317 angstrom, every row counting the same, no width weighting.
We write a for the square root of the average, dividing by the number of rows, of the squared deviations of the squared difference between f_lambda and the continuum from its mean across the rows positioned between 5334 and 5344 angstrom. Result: 0.51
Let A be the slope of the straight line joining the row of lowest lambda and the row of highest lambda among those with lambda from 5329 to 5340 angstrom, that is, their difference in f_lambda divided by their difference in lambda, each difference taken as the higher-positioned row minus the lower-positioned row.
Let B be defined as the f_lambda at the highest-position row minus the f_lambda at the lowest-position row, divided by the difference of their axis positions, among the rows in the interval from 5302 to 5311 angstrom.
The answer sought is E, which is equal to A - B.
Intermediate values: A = 0.2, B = 0.07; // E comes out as 0.1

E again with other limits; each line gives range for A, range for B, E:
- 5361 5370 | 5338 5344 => -0.1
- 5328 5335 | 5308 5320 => 0.4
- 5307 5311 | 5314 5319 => 0.1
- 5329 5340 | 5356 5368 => 0.2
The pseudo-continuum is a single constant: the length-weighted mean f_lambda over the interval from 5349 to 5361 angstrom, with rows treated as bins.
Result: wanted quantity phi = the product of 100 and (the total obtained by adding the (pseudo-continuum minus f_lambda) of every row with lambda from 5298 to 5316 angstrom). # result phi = -123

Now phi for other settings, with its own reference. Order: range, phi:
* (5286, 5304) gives 453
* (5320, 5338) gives 1025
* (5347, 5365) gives -130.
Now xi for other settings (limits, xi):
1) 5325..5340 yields 5336.0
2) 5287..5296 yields 5288.0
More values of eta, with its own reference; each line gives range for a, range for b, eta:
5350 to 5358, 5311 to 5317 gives 0.54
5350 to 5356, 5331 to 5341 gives 0.58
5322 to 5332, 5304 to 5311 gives 1.15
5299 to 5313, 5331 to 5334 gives 0.34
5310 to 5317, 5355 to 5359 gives 0.97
